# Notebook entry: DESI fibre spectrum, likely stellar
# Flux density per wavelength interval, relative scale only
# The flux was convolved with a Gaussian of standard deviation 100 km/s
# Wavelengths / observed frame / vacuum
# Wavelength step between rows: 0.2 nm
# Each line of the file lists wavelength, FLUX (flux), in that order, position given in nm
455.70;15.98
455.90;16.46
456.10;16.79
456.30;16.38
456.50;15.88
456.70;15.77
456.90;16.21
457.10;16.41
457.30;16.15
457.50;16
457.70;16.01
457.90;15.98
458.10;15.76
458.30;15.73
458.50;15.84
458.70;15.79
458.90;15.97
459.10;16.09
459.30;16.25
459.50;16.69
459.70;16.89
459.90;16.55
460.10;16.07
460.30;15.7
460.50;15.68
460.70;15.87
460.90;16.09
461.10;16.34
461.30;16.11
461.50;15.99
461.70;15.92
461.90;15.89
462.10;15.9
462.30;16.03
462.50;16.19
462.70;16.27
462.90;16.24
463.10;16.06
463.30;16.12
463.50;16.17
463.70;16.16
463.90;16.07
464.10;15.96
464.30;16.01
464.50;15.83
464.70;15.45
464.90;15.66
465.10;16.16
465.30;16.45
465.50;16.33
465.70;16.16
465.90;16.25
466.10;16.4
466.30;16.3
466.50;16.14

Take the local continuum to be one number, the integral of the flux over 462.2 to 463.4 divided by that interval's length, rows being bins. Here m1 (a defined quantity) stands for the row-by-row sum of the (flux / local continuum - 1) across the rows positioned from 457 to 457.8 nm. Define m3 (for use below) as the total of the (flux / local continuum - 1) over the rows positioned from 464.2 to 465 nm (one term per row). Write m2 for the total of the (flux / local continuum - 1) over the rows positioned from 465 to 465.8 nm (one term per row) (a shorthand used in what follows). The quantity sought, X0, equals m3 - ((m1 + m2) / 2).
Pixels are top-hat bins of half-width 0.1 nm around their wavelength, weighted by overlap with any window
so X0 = -0.12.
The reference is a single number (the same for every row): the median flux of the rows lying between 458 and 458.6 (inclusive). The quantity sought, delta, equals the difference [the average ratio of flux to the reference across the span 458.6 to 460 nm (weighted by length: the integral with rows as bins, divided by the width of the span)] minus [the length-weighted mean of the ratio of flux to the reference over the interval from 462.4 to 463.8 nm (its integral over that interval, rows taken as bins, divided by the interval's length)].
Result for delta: 0.009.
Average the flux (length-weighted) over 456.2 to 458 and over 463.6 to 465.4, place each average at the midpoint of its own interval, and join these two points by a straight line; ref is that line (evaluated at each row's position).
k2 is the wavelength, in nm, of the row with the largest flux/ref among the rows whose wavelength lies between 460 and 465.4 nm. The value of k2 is 465.30 nm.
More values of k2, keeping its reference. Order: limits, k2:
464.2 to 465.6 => 465.30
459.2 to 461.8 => 459.70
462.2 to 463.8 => 462.70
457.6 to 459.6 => 459.50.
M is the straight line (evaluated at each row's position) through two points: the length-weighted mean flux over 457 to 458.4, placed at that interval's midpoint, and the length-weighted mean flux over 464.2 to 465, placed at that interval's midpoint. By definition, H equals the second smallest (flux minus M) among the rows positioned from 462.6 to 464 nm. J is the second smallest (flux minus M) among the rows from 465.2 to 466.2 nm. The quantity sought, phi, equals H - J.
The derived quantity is -0.26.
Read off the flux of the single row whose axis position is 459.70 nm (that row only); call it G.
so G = 16.89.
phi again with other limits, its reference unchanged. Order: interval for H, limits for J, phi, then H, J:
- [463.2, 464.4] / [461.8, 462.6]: 0.20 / 0.26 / 0.07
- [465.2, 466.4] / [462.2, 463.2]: 0.30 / 0.56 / 0.26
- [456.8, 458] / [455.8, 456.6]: -0.33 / -0.01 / 0.32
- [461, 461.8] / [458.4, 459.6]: 0.27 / 0.13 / -0.13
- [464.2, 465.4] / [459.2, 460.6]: 0.14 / -0.07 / -0.20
